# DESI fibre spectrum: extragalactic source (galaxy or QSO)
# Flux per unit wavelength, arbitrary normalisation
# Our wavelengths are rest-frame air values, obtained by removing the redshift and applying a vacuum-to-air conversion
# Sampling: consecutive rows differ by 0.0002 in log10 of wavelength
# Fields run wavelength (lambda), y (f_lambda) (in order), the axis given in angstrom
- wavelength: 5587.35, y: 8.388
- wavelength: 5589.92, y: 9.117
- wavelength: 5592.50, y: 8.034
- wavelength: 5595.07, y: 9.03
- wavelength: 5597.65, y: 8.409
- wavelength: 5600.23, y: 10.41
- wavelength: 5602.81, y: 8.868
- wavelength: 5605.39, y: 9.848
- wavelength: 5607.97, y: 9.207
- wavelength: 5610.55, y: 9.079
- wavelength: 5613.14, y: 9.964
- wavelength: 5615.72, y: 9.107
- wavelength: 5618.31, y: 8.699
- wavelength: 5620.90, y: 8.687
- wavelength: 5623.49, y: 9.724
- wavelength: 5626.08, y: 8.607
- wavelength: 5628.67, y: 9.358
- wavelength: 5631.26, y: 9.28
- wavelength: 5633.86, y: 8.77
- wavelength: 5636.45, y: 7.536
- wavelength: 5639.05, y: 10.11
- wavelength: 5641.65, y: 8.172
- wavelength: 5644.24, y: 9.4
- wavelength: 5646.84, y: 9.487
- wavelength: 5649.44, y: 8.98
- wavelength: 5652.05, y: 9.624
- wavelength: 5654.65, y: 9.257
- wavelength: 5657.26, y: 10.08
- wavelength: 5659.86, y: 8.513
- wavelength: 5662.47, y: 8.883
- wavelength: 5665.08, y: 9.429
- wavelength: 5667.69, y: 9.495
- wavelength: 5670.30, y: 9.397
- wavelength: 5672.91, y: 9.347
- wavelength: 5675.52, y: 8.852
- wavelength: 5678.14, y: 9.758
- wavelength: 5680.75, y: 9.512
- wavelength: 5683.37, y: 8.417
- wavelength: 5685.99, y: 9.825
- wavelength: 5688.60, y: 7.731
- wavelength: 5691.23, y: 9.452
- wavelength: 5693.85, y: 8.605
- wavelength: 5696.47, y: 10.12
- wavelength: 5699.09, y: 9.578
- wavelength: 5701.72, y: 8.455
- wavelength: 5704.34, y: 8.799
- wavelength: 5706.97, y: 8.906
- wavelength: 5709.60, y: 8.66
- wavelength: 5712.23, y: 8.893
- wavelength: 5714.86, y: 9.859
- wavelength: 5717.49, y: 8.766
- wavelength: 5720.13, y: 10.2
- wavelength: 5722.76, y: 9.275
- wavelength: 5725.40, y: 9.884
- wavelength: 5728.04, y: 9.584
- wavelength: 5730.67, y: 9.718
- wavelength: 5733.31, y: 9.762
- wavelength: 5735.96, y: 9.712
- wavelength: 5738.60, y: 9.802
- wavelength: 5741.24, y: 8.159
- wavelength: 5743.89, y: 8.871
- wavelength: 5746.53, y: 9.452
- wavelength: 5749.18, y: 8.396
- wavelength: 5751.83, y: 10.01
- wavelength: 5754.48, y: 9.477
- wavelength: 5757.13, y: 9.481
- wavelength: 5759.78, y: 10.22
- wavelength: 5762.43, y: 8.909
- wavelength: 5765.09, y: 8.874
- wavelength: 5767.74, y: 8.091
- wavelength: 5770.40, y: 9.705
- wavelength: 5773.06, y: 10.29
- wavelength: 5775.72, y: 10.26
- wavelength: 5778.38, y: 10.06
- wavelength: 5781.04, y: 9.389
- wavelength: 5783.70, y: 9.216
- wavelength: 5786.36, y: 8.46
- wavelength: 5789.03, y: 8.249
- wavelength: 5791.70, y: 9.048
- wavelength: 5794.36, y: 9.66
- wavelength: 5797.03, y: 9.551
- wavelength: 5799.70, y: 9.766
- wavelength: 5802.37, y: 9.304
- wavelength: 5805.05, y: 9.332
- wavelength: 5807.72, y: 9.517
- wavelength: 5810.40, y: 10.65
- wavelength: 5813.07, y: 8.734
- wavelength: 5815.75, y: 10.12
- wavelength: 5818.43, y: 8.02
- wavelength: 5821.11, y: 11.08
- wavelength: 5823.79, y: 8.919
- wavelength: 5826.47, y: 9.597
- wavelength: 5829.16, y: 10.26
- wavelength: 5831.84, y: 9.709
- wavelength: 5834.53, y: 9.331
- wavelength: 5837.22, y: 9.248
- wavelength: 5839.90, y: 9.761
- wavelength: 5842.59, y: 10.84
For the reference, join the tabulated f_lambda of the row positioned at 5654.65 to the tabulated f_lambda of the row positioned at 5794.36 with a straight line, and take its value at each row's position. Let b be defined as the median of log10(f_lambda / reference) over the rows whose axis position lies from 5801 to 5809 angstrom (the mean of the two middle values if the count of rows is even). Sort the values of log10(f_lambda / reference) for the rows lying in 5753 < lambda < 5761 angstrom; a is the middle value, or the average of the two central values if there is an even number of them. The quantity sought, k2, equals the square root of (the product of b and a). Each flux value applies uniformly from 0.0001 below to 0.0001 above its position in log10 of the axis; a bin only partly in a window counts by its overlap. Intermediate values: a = -0.0031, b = -0.016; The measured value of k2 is 0.007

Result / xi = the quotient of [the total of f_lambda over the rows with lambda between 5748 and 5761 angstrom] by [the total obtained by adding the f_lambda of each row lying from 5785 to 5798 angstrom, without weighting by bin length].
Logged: 1.06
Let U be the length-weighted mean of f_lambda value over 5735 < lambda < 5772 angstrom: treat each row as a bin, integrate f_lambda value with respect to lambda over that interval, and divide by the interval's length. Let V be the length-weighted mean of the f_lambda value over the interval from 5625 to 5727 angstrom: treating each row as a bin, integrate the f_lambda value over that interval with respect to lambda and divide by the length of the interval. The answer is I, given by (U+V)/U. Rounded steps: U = 9.23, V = 9.16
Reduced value 1.99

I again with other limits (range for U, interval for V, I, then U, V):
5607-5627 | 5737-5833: 2.03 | 9.14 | 9.41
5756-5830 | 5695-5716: 1.97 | 9.45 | 9.15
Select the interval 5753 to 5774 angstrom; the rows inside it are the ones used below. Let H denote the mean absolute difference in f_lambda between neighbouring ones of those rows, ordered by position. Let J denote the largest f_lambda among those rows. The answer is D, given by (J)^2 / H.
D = 146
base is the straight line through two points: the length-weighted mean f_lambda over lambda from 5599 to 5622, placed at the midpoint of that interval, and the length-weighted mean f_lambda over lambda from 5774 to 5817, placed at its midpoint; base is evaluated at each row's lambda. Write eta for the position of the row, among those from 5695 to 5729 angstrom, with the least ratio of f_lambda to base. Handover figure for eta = 5701.72 angstrom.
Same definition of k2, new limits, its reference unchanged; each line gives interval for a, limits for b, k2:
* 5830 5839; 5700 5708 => 0.024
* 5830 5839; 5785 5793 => 0.034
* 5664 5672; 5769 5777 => 0.014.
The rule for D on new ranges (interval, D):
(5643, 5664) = 163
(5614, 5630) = 142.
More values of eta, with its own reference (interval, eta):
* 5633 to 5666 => 5636.45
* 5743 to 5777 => 5767.74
